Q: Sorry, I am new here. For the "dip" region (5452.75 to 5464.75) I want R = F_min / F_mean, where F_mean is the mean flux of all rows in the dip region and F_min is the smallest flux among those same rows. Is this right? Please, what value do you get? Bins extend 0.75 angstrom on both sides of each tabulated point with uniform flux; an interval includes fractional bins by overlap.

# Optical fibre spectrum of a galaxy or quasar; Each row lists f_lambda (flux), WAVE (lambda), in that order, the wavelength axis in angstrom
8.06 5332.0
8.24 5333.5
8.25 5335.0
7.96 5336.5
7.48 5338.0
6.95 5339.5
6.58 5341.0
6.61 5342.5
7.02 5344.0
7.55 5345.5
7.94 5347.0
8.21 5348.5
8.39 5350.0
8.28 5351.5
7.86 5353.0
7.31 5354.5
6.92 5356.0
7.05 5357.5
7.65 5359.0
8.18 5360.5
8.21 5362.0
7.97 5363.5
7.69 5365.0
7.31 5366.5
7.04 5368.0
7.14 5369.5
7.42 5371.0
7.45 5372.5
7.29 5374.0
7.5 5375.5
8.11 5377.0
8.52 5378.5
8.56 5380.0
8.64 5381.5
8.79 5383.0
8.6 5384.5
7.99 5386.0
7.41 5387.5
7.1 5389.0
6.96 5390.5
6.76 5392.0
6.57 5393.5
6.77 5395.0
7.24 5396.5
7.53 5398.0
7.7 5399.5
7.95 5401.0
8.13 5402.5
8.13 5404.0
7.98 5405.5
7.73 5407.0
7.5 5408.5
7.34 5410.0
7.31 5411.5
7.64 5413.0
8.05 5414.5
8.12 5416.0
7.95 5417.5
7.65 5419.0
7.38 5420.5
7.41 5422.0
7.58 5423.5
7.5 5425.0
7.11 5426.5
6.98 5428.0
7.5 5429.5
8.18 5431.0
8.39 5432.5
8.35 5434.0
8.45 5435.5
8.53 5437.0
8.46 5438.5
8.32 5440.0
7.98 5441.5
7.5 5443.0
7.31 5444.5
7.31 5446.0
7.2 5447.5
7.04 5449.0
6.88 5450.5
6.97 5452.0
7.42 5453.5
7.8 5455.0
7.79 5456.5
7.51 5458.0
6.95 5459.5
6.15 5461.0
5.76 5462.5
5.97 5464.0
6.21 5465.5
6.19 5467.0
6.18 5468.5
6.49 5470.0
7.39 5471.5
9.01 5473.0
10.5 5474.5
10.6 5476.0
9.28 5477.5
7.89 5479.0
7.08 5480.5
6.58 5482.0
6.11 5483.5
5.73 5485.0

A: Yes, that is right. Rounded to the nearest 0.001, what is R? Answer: 0.833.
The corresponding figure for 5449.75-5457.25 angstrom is 0.933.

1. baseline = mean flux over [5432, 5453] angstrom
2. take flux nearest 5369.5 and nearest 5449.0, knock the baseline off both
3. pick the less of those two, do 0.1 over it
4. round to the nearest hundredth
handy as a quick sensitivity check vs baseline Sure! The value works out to -0.14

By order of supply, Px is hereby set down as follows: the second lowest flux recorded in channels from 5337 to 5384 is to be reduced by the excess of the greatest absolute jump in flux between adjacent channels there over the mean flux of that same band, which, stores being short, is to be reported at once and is 13.7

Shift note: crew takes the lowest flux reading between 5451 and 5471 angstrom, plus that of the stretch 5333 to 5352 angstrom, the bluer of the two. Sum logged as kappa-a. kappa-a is 12.3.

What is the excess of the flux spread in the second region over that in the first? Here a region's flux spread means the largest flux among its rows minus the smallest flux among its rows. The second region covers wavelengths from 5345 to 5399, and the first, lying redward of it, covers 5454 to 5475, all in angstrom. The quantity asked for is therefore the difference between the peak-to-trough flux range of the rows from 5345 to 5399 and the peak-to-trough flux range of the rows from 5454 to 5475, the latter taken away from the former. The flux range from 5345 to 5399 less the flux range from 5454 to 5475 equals -2.5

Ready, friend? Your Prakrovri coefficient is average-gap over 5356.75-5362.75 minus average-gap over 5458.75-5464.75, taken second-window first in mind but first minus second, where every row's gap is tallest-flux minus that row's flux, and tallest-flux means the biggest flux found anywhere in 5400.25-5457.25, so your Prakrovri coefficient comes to -1.6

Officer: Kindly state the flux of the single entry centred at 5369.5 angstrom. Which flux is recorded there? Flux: 7.14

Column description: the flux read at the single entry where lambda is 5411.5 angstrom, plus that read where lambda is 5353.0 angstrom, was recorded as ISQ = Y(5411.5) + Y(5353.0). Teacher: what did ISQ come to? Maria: 15.17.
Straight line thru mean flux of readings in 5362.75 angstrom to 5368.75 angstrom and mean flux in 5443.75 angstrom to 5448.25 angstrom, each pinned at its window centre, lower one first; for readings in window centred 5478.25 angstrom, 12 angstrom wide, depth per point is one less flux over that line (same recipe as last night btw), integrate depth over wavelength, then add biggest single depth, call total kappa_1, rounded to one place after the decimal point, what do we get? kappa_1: -1.9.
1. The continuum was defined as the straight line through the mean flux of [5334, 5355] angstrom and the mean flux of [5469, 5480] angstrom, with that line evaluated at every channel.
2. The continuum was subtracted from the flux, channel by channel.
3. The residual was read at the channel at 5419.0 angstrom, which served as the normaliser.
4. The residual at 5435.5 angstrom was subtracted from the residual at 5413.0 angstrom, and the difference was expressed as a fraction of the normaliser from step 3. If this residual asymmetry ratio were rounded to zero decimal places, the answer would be 1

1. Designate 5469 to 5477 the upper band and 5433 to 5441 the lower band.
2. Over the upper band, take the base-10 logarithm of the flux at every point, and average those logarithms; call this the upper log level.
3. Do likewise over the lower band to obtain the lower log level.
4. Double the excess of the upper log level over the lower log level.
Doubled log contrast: 0.02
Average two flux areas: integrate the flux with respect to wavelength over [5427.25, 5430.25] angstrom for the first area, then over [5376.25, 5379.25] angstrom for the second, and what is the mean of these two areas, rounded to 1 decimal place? 23.3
